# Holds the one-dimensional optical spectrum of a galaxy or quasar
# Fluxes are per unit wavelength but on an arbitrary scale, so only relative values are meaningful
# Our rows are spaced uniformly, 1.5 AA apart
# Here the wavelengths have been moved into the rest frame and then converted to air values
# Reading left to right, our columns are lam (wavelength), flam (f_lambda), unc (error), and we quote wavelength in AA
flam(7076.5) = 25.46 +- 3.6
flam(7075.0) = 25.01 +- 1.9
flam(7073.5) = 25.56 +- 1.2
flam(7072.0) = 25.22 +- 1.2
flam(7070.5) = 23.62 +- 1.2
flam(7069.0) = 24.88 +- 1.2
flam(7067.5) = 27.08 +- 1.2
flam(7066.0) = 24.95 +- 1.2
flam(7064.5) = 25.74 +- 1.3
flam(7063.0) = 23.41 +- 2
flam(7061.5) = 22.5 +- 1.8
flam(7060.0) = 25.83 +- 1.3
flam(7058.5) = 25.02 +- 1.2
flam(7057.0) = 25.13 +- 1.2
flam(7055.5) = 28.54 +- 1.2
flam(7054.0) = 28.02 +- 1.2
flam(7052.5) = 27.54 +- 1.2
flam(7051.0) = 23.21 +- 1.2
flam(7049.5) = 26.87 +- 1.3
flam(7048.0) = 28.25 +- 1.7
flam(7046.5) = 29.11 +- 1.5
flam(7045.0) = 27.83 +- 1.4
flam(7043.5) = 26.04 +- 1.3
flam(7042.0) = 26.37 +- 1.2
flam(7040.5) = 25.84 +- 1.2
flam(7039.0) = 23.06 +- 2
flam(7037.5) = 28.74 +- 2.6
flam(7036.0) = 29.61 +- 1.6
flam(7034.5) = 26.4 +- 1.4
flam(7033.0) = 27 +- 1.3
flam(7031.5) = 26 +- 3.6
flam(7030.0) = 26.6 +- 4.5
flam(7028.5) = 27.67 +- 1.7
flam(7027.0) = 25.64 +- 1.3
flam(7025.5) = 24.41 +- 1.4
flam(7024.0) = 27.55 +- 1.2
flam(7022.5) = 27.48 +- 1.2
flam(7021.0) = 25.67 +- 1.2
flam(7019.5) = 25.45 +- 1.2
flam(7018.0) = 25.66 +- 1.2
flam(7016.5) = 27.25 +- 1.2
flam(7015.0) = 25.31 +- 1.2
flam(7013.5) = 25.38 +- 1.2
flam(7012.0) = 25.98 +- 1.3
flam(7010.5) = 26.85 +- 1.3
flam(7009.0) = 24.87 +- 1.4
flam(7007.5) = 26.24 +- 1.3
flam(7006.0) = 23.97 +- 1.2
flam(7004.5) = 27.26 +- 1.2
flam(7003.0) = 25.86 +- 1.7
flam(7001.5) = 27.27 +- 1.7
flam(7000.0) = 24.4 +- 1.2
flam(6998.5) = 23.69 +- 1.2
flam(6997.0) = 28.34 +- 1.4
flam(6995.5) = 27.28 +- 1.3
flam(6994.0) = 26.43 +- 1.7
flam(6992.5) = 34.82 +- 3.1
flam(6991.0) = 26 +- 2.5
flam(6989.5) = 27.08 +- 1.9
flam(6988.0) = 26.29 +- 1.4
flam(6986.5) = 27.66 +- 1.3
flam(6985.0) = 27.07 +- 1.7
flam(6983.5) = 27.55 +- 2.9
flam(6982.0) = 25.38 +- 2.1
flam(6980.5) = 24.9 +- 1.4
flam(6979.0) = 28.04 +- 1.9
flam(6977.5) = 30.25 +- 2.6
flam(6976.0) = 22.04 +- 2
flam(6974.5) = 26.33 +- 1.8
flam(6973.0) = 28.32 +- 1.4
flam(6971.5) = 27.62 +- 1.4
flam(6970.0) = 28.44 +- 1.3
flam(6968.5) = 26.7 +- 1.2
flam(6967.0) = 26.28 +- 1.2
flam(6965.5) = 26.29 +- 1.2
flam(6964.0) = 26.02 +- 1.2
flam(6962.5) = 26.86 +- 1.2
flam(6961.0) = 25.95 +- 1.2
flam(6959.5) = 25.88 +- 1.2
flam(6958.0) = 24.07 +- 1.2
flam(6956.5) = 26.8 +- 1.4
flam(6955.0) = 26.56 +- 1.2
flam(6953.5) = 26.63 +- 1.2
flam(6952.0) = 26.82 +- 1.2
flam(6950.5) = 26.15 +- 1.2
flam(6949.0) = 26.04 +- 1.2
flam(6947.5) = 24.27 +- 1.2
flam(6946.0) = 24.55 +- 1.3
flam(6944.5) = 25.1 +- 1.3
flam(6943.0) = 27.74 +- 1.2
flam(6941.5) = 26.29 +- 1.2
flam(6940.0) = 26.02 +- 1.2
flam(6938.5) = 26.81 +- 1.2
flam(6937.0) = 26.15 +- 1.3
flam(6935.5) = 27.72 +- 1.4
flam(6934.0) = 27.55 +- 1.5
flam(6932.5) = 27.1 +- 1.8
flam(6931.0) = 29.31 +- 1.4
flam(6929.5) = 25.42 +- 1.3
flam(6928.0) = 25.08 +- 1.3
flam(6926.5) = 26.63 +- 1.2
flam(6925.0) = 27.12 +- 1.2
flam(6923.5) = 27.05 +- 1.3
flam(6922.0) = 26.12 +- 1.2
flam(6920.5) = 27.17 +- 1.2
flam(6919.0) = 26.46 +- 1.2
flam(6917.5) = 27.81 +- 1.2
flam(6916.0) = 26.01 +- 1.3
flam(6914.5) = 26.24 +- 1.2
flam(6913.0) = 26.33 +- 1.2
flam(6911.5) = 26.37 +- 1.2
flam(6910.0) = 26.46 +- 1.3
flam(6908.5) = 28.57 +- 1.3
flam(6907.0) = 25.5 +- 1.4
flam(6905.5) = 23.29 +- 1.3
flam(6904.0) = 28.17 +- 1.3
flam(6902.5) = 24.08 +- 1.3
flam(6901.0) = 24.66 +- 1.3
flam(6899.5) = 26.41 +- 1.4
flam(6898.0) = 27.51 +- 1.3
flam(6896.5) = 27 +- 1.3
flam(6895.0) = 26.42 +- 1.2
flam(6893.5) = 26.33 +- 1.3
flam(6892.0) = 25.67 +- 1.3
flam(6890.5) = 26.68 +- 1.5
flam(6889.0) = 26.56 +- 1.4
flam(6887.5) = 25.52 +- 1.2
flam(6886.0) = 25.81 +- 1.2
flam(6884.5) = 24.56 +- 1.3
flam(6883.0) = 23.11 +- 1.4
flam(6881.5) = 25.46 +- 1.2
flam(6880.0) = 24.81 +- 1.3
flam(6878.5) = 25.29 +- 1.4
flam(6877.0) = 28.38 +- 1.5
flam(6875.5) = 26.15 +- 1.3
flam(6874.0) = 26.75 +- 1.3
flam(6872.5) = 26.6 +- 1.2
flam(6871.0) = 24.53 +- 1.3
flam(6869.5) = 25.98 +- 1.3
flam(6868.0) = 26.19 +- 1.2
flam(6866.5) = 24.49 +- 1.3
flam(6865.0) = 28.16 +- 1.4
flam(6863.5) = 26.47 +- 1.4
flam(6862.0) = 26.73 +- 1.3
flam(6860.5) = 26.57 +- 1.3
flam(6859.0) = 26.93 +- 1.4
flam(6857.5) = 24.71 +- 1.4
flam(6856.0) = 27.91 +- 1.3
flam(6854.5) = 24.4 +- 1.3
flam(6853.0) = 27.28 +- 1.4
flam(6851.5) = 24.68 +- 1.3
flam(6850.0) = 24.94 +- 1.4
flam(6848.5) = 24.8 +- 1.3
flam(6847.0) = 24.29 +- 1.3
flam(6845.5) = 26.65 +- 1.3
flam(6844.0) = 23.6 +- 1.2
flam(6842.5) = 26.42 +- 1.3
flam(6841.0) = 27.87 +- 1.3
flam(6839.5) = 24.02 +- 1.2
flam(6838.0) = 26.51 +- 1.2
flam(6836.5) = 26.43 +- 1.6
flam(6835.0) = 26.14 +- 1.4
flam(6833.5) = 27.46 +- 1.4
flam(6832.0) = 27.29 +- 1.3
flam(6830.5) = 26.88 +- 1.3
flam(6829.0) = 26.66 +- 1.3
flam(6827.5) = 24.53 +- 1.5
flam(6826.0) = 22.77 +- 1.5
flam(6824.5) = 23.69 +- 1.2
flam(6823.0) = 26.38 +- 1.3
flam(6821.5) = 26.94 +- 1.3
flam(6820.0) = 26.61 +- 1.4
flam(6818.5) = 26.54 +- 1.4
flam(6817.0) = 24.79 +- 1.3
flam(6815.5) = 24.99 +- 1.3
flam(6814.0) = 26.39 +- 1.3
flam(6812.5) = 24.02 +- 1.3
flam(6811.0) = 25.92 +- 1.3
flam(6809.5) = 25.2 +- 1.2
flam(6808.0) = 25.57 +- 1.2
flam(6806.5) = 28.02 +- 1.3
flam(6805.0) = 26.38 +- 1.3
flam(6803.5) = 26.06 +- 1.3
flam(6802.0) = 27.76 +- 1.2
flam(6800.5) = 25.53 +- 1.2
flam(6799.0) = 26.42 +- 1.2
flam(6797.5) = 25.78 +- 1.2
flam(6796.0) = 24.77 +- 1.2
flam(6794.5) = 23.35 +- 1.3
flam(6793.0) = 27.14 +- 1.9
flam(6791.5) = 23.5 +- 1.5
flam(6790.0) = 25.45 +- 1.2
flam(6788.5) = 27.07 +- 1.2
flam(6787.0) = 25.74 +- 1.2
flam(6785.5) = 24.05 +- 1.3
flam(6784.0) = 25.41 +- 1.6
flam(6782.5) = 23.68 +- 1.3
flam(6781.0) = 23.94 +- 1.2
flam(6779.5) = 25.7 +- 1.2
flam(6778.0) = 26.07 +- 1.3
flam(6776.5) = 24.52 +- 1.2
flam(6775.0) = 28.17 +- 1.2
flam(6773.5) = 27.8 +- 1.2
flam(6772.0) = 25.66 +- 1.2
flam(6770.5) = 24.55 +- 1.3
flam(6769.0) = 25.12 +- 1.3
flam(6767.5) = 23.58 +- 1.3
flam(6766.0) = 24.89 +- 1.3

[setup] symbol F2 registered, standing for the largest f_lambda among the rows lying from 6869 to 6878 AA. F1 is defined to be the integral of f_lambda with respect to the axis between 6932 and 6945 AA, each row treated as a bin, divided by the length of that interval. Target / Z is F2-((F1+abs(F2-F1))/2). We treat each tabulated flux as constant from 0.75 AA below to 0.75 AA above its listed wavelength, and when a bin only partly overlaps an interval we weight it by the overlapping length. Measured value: 14.2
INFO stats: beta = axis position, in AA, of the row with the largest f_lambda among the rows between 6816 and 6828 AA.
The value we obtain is 6821.5 AA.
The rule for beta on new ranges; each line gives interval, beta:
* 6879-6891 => 6890.5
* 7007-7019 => 7016.5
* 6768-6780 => 6775.0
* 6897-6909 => 6908.5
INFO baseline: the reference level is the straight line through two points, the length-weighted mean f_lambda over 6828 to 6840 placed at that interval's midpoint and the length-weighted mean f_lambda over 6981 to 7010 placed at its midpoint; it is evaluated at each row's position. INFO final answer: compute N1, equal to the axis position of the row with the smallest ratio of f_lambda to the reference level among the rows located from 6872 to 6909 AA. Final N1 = 6883.0 AA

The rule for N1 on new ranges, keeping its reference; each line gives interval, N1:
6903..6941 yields 6905.5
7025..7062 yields 7061.5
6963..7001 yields 6976.0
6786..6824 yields 6794.5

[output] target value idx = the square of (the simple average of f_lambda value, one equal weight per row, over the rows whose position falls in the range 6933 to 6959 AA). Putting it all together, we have 686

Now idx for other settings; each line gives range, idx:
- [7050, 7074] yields 645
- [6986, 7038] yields 709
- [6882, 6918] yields 678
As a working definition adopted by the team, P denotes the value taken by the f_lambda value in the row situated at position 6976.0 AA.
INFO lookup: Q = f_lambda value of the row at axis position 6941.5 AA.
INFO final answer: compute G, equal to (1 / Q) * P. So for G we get 0.84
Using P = 22.04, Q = 26.29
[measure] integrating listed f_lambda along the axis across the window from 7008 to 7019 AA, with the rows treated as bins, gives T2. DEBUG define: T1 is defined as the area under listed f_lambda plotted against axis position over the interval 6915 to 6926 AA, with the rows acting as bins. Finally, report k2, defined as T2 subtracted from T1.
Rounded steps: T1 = 295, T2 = 285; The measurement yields 10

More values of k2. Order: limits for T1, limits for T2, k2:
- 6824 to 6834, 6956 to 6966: -3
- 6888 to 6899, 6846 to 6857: 12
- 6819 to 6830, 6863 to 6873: 19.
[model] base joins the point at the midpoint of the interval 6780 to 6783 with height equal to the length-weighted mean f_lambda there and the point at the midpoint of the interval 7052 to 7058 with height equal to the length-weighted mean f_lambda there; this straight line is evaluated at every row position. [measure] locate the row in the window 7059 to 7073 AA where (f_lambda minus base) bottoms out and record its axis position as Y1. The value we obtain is 7061.5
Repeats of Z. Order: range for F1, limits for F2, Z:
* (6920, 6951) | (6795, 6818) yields 14.0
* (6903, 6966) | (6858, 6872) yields 14.1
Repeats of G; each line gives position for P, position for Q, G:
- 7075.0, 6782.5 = 1.06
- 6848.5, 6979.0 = 0.88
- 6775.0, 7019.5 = 1.11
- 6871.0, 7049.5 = 0.91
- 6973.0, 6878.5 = 1.12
